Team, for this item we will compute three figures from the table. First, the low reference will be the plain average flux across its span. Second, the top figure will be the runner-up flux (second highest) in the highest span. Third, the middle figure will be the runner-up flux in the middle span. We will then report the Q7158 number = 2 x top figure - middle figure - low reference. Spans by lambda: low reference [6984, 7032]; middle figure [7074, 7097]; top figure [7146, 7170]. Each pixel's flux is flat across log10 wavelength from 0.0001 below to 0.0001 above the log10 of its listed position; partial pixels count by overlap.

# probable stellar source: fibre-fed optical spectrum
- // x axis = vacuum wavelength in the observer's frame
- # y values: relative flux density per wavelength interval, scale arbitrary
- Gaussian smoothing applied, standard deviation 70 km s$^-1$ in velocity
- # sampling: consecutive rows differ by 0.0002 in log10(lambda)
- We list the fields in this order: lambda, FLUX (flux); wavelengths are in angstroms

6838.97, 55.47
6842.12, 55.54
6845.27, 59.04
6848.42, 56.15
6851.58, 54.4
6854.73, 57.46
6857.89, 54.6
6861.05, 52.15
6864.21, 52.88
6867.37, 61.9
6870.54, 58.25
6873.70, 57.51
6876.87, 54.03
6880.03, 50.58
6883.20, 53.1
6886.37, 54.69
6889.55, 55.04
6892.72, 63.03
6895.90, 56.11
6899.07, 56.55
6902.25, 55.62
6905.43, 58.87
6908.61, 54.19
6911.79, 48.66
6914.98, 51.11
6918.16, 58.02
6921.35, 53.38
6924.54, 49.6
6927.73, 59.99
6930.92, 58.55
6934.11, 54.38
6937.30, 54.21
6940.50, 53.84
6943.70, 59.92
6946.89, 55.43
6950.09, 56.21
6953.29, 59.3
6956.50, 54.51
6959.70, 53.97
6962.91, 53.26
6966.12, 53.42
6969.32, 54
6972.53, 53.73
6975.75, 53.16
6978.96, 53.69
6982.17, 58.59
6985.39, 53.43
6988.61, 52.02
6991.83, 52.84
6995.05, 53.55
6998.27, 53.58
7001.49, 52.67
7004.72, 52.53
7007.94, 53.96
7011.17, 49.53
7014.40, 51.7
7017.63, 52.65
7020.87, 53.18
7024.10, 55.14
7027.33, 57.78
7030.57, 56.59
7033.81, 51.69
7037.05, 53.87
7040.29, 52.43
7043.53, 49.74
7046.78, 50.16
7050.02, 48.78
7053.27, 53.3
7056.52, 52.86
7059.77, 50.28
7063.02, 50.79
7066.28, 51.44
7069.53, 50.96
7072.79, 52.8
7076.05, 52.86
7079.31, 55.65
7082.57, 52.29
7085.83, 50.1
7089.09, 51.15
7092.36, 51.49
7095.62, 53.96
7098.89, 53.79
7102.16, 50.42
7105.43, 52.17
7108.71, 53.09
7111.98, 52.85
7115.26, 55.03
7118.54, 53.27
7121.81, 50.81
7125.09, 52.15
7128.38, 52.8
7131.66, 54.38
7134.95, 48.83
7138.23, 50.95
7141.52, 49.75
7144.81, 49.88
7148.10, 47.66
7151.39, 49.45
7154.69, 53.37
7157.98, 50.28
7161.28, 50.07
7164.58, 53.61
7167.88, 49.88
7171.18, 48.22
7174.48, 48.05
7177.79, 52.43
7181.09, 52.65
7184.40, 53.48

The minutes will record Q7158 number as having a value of -0.6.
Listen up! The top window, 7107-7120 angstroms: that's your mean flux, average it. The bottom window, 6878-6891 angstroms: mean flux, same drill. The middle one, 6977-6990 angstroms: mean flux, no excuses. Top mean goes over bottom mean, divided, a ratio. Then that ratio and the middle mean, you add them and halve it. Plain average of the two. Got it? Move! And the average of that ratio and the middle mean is 27.7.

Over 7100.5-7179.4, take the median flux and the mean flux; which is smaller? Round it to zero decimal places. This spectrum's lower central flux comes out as 51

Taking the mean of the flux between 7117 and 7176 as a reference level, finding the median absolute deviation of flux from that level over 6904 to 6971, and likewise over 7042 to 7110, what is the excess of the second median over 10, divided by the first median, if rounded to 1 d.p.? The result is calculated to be -2.5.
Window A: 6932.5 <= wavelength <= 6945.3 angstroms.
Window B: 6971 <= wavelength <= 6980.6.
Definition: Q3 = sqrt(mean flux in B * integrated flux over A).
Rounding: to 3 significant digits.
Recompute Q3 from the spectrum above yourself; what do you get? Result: 195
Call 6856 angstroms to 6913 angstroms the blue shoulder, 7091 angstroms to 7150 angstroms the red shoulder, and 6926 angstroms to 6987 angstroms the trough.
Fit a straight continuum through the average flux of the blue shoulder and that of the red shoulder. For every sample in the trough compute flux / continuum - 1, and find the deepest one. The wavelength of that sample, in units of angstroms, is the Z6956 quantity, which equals 6962.91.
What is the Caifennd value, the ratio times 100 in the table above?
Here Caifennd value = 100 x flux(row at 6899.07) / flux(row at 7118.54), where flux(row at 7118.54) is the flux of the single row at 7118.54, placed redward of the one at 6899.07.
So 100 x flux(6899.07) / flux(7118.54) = 106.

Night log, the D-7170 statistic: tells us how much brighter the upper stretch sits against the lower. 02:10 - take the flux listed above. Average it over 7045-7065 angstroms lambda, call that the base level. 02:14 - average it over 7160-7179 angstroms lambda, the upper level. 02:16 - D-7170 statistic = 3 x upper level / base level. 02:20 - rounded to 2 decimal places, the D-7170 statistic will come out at 2.96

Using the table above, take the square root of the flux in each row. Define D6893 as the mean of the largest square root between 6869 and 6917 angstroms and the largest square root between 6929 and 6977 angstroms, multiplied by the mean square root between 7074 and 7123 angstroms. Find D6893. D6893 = 56.9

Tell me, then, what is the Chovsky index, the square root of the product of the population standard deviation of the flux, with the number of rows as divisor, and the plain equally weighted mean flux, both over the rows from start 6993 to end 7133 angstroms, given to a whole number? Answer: 10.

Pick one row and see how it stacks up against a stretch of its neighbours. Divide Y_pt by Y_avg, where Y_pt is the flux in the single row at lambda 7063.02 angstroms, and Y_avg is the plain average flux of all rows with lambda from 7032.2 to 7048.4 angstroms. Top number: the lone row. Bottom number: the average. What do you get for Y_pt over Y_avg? 0.98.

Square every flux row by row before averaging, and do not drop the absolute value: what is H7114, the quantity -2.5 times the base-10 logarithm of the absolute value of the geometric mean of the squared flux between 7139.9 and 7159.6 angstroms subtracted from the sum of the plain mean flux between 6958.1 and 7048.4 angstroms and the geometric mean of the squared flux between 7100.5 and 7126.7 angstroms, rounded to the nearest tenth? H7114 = -6.2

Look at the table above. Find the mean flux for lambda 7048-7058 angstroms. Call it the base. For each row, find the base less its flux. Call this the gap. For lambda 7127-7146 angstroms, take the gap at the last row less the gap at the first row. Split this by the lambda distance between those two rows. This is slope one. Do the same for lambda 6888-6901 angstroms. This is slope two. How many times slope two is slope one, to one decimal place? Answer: -1.1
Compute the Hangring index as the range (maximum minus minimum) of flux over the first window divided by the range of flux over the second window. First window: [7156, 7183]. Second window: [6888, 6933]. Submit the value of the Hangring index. 0.4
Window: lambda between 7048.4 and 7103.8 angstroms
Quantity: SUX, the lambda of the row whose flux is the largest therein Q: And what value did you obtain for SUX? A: 7079.31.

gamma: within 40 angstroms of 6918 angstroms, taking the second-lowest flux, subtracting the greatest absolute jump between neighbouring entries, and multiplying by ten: 392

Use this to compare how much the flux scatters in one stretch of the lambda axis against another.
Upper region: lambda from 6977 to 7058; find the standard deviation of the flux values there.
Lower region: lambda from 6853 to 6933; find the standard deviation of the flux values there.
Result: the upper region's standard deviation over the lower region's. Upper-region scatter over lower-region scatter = 0.63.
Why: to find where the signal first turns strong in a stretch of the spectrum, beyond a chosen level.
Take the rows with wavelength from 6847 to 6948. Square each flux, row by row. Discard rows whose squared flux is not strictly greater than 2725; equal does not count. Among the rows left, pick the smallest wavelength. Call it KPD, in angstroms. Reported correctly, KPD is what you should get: 6848.42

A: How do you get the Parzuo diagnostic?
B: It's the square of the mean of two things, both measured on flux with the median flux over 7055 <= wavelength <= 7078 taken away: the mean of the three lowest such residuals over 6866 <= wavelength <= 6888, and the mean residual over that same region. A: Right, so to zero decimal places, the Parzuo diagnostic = 7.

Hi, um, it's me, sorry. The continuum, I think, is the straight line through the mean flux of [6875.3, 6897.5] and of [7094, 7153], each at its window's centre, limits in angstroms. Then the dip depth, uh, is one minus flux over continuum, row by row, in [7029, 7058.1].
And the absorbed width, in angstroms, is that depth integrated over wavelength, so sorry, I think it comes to 0.42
